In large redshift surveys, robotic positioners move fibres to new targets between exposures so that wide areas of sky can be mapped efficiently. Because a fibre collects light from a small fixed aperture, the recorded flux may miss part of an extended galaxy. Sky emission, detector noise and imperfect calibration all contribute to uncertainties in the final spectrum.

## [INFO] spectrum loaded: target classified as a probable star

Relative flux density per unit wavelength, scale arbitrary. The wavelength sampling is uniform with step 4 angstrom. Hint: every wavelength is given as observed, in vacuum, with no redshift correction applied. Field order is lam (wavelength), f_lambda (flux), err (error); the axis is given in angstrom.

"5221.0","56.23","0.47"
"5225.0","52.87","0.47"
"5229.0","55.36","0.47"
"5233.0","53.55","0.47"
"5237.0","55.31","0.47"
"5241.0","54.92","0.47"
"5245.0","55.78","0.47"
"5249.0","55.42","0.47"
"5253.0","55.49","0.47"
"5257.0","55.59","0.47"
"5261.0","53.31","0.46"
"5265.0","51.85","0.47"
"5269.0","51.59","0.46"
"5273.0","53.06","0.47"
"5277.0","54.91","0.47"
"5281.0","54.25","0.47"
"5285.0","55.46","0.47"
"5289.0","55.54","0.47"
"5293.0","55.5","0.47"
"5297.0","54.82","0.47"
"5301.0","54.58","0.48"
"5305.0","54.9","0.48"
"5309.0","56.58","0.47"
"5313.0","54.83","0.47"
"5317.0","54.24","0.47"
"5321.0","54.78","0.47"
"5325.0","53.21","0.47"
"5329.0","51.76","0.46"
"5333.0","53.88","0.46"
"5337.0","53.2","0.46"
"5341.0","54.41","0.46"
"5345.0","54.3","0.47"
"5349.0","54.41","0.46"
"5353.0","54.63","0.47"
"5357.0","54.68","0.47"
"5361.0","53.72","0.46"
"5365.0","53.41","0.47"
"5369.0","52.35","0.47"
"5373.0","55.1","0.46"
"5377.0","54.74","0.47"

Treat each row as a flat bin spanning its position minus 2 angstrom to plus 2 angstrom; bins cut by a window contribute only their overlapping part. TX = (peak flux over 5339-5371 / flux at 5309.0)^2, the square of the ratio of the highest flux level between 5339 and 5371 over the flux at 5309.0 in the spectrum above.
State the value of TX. 0.93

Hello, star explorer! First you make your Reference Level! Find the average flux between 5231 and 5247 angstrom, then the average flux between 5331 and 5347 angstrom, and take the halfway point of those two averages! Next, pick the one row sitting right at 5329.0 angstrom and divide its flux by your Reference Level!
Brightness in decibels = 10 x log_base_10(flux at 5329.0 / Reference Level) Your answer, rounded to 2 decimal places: -0.22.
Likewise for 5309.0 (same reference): 0.17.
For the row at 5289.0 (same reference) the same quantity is 0.09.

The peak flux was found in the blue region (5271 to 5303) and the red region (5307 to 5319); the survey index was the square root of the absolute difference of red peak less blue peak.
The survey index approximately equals 1.0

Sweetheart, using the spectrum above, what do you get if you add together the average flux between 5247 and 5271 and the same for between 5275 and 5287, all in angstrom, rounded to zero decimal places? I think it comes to 109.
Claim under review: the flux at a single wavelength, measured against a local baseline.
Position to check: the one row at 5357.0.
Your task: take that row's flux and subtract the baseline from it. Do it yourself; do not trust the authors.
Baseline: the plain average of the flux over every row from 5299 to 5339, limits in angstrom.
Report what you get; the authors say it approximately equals 0.5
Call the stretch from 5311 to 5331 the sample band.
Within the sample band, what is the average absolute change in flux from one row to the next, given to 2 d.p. 1.04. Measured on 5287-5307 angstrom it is 0.32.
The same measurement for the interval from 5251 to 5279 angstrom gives 1.24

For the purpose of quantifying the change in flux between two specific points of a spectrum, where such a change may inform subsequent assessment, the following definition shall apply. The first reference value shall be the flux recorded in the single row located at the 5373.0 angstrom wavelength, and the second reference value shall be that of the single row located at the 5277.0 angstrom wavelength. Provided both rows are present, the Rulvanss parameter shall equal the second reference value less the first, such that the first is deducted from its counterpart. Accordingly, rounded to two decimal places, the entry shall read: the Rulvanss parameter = -0.19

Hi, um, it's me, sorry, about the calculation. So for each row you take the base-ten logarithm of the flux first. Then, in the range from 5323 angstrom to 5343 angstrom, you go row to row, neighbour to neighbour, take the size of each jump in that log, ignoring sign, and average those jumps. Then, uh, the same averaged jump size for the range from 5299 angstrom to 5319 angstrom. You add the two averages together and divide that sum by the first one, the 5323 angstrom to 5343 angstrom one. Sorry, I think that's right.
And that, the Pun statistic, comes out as 1.76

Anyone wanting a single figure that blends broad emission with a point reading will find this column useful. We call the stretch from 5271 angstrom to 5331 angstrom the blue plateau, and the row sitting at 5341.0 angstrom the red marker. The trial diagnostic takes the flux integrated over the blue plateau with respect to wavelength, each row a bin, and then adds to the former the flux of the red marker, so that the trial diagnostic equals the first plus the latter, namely 3328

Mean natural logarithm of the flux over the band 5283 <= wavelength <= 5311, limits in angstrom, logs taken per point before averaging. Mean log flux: 4.013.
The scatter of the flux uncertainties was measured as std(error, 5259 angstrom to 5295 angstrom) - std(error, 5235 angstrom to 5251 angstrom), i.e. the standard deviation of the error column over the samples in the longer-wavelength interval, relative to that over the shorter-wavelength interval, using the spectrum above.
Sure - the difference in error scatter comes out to 0.004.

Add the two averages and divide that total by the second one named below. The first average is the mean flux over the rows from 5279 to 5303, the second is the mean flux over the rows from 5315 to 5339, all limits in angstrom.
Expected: 2.03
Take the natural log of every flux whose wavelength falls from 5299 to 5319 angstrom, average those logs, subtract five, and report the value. -0.99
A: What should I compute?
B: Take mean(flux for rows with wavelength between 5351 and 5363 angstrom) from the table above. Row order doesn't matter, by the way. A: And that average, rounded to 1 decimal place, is 54.3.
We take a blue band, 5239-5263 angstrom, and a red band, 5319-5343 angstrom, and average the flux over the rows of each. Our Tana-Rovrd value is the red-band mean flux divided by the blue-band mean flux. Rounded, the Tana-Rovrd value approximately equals 0.97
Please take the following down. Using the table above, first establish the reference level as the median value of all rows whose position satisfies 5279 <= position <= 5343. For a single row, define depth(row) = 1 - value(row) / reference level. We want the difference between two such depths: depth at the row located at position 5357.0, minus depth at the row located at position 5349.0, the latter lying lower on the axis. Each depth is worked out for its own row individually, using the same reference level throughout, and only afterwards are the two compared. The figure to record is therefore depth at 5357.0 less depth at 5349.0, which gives -0.005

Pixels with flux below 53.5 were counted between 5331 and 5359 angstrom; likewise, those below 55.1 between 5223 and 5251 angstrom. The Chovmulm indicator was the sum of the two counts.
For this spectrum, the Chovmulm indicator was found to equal 4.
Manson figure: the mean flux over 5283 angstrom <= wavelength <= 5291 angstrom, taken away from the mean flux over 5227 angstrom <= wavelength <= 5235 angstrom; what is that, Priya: -1.0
